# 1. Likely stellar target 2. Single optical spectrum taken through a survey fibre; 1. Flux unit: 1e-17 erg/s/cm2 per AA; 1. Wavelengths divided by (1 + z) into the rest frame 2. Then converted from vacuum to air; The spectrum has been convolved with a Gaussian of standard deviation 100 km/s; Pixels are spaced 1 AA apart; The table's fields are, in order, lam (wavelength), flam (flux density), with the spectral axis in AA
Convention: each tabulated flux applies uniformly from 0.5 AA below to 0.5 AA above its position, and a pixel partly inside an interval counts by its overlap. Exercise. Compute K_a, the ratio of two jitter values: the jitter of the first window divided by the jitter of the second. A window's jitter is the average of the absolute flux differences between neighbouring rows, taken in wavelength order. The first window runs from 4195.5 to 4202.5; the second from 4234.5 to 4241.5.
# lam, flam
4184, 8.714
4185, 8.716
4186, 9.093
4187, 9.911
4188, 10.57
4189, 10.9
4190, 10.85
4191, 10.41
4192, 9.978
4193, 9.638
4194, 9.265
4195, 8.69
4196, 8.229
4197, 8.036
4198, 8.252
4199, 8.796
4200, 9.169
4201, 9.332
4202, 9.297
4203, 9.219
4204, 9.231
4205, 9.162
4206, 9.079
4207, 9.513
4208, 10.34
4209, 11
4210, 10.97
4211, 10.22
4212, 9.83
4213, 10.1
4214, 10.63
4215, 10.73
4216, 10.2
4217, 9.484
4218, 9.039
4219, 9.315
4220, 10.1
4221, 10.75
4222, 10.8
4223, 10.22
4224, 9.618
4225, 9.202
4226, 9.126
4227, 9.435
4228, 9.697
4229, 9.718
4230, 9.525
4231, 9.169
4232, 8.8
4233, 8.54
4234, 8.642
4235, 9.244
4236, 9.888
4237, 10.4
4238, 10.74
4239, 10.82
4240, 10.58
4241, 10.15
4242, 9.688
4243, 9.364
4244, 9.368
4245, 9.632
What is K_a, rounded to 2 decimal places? 0.68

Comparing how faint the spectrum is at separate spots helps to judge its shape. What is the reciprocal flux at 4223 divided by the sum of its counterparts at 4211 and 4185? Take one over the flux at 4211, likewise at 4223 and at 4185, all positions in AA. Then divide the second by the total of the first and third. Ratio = 0.460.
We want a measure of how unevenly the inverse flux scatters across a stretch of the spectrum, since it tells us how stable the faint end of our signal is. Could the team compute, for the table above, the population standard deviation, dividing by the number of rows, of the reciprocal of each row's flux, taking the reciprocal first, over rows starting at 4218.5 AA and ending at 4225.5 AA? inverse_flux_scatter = 0.006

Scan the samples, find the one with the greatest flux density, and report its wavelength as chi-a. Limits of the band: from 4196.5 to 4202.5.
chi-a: 4201 AA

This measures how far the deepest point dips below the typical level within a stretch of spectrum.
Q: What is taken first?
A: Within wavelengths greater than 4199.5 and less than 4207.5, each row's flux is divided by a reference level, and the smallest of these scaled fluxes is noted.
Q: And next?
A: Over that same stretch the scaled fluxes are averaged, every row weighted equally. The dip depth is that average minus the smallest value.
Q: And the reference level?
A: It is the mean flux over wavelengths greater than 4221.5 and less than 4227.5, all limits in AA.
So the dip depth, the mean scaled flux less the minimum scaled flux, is 0.018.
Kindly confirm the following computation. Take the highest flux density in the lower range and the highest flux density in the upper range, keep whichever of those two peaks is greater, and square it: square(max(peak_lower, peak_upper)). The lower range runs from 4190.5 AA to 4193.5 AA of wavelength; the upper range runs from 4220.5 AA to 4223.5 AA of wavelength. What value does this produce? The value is 117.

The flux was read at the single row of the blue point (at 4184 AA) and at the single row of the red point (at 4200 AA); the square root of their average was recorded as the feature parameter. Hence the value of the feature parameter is 2.99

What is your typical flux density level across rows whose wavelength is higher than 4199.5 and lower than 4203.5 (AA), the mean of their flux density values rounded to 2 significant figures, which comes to 9.3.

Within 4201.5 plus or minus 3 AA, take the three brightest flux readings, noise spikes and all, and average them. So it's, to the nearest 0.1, 9.3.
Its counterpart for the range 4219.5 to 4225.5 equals 10.6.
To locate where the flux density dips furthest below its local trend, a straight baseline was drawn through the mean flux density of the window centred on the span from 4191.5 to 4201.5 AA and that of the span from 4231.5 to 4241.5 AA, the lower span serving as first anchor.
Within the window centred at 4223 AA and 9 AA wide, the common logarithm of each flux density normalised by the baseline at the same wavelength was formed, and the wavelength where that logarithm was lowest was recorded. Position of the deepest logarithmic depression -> 4226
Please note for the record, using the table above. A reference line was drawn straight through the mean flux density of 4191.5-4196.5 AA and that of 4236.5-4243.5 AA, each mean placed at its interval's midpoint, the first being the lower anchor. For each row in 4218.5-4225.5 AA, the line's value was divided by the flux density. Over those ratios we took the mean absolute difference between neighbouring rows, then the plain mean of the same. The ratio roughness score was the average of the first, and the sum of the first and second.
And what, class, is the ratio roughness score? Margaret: 0.543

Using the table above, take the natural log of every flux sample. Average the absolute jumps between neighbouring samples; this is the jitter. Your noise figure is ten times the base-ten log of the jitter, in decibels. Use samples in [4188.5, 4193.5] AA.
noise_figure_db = -15.1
